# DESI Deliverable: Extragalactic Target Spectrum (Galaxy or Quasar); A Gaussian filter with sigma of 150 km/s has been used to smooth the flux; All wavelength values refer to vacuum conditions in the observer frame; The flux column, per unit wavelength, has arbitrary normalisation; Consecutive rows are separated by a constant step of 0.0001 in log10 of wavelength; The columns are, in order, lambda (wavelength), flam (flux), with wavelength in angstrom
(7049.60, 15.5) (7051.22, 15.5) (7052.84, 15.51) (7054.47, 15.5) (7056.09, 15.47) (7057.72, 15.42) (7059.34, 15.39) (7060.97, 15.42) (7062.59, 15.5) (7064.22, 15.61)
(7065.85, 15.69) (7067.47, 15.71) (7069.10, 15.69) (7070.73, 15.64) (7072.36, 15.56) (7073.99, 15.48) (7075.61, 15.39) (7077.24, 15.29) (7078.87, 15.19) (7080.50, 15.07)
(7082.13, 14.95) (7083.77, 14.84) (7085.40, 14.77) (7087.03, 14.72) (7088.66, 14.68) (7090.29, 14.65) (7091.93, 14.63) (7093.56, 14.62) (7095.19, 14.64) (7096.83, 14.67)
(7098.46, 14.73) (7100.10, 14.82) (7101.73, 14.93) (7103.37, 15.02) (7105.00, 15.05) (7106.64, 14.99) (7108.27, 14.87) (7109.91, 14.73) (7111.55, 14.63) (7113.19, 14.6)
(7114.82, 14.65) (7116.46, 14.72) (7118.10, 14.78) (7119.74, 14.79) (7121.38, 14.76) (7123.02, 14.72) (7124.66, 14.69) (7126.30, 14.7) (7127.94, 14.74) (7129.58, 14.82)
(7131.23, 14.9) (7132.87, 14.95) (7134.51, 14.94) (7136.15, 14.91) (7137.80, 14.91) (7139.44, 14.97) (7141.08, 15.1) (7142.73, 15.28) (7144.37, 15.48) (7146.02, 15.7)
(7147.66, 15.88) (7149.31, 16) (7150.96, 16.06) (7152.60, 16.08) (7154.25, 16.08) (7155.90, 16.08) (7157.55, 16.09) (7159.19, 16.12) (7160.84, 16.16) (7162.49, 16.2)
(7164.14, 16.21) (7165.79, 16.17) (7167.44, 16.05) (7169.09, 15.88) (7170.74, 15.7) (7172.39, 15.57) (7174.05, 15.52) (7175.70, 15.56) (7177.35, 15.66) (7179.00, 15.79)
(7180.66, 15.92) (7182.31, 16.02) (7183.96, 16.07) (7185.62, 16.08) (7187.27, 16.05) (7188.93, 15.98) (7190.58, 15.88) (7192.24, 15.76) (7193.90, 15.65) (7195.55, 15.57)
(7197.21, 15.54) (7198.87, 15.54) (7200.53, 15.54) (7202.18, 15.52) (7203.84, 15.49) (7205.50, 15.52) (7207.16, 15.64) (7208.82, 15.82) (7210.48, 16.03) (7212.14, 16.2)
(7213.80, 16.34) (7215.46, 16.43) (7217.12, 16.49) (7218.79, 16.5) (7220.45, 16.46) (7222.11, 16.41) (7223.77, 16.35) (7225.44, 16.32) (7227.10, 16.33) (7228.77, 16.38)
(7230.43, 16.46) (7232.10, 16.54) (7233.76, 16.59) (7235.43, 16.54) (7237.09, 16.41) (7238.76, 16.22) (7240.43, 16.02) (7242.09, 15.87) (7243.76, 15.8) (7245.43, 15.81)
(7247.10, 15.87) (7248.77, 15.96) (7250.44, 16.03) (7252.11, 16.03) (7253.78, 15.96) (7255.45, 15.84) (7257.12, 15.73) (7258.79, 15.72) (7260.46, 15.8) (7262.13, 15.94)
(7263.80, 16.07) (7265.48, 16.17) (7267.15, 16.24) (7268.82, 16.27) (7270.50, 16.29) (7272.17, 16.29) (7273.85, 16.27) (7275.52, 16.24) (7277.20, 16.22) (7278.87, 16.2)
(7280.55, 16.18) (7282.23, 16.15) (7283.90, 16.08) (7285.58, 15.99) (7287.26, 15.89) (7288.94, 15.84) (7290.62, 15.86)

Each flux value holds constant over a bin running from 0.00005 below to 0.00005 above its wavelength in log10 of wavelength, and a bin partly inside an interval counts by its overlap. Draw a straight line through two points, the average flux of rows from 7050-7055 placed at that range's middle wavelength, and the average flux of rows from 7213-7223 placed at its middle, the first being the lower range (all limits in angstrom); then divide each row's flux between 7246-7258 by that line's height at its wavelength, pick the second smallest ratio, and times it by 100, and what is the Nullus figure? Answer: 95.1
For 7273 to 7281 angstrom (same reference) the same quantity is 96.5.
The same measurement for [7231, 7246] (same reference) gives 95.3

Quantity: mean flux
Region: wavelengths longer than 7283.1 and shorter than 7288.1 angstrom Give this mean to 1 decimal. 16.0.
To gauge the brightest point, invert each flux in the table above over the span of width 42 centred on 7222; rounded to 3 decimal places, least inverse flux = 0.060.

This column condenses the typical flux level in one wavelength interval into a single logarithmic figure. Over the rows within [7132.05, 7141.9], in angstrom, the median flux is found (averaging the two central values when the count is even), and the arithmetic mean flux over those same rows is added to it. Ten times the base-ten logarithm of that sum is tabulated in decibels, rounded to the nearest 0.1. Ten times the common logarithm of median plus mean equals 14.8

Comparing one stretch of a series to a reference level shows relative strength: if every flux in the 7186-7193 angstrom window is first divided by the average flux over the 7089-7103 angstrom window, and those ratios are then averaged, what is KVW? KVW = 1.08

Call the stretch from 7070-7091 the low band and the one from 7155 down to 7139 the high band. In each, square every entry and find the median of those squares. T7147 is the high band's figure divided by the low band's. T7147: 1.10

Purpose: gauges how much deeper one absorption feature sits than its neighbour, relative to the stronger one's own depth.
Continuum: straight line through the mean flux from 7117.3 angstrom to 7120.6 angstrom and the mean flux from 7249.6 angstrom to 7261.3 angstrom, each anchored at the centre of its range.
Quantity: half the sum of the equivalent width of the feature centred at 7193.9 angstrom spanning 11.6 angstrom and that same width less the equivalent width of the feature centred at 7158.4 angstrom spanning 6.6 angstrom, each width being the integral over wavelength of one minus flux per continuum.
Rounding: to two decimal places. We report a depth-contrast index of -0.02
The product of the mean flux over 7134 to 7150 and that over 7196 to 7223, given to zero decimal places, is 245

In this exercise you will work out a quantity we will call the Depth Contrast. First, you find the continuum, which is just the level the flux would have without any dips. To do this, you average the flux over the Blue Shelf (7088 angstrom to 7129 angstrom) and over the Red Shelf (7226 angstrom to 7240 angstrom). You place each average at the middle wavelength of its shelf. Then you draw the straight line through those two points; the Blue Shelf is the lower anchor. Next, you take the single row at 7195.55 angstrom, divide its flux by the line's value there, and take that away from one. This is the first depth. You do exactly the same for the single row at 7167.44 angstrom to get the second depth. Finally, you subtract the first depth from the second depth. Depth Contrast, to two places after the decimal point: -0.05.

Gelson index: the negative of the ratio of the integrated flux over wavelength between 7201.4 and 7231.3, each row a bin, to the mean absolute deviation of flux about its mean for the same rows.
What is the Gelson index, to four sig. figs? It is -1511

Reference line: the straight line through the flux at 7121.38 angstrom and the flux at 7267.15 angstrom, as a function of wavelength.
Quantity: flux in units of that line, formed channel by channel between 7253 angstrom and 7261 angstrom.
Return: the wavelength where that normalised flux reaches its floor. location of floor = 7258.79 angstrom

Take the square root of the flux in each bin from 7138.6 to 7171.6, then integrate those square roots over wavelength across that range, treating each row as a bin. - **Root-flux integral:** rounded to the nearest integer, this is 131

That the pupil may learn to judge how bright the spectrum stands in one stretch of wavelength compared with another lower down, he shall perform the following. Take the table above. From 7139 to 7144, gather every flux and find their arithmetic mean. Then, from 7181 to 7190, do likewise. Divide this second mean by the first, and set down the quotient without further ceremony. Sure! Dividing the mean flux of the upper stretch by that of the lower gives 1.06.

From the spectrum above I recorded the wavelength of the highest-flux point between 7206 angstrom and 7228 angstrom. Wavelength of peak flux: 7218.79 angstrom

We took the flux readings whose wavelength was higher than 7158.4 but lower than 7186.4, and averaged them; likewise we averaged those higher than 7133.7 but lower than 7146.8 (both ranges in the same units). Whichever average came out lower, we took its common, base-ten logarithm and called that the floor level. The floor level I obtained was 1.18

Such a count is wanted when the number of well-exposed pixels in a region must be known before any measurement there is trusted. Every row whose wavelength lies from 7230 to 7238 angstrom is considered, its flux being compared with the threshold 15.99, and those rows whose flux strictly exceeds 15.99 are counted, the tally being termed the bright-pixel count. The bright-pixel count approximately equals 5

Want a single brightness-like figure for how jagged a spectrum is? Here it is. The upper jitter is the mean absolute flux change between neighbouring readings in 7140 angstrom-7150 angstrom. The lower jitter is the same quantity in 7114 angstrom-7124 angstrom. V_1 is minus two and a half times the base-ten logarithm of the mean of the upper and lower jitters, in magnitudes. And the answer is 2.39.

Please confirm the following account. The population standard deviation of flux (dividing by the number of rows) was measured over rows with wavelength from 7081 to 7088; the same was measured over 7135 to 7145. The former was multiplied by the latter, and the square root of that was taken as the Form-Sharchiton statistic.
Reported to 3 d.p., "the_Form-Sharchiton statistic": 0.135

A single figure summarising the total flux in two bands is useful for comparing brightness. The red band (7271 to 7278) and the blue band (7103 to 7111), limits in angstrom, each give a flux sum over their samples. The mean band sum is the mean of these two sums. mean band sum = 70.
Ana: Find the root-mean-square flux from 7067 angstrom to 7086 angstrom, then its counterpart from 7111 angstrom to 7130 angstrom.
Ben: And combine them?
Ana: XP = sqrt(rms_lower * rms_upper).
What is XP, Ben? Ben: 15.0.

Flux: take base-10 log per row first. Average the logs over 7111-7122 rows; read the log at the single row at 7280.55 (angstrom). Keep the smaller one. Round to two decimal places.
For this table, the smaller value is 1.17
